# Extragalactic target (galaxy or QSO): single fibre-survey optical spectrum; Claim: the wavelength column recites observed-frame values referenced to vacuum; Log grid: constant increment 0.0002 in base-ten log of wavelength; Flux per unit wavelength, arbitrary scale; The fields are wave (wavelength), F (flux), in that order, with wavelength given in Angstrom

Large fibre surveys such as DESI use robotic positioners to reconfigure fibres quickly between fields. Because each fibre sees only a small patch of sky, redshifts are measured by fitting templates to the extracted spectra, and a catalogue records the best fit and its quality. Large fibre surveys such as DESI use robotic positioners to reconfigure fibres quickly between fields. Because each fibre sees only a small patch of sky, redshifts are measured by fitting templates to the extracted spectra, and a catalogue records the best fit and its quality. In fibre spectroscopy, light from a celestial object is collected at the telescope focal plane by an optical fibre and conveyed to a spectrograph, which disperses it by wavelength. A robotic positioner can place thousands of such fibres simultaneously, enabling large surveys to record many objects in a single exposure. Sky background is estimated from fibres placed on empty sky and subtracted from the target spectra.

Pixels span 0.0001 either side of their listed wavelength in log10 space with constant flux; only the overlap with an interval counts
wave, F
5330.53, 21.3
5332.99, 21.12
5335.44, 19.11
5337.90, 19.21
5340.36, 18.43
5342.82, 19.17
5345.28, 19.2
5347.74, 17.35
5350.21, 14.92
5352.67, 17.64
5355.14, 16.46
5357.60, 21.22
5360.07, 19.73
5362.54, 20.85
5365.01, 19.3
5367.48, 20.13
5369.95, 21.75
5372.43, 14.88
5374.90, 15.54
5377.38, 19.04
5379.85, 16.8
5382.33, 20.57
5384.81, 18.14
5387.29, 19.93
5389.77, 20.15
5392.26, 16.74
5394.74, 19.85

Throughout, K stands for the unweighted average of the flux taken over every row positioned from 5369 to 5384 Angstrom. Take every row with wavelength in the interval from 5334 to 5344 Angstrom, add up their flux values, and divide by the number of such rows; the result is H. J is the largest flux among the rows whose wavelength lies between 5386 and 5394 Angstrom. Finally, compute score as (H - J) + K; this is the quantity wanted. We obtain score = 16.9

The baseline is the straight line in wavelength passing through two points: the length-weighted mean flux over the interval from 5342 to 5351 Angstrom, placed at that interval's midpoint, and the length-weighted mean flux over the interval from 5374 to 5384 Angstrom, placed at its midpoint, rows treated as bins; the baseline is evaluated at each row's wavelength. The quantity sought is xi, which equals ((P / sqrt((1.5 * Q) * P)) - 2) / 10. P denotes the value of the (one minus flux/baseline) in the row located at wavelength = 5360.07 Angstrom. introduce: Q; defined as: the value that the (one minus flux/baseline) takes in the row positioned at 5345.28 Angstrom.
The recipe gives -0.291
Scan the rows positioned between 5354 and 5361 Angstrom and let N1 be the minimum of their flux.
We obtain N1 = 16.46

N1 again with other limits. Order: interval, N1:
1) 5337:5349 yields 17.35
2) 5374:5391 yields 15.54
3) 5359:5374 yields 14.88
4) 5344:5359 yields 14.92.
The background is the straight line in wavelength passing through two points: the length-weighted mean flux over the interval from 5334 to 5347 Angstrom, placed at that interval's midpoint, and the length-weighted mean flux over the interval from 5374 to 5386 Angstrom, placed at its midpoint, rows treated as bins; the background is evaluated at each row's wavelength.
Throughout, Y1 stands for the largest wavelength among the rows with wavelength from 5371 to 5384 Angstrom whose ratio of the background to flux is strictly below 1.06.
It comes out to 5382.33 Angstrom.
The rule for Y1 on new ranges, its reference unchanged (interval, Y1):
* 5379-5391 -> 5389.77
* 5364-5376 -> 5369.95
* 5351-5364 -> 5362.54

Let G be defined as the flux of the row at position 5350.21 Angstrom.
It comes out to 14.92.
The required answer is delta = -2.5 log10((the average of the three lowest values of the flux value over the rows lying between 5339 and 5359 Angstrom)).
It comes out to -3.03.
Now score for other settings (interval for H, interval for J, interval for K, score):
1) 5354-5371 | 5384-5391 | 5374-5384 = 17.8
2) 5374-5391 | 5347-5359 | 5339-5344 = 16.2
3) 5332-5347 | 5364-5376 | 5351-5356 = 14.7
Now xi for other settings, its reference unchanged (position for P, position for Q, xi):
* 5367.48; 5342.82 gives -0.298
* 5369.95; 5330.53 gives -0.281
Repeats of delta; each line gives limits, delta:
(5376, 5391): -3.14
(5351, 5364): -3.13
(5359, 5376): -3.05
